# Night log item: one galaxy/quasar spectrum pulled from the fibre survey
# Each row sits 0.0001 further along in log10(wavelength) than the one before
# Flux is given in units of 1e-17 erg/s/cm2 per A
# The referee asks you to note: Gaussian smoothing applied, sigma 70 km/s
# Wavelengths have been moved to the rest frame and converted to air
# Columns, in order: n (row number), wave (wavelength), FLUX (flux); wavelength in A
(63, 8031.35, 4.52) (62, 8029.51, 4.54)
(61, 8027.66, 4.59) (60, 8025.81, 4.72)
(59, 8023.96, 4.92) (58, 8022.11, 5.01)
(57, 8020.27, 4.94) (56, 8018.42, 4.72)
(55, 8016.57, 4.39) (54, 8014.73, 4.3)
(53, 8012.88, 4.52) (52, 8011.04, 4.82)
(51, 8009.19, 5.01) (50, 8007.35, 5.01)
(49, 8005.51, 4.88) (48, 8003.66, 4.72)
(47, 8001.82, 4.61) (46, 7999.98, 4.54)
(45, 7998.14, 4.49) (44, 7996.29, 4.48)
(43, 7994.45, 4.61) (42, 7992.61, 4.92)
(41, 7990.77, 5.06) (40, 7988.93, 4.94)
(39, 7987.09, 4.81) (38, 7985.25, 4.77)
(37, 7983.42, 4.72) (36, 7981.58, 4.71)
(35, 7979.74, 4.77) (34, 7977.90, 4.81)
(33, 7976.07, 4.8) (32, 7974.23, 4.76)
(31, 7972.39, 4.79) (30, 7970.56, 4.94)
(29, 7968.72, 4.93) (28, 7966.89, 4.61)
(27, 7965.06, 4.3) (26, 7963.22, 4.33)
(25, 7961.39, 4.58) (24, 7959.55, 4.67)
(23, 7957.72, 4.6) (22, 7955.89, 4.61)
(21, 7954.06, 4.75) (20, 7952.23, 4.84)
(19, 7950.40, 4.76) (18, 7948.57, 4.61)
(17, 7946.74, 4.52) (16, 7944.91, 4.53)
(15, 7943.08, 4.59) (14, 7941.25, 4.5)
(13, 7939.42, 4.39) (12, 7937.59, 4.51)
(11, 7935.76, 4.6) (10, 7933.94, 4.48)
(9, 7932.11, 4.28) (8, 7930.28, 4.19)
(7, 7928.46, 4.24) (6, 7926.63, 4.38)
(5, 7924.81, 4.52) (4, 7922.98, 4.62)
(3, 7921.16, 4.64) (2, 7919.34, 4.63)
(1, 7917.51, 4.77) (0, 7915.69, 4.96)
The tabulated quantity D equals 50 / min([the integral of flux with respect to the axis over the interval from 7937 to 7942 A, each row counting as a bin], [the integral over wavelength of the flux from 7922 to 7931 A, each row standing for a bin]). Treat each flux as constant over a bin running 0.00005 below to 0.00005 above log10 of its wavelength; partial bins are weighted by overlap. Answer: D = 2.2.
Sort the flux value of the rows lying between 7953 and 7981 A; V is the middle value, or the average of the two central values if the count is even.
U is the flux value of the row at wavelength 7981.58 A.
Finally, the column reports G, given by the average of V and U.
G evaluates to 4.73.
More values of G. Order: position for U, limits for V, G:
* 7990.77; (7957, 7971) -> 4.83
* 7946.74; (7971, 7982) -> 4.65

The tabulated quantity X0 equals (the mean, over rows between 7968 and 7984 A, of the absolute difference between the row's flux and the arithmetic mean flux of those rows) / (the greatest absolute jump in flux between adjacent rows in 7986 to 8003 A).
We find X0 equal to 0.19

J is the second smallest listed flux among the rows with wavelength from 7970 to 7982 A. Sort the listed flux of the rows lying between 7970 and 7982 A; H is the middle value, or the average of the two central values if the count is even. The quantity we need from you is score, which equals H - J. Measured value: 0.03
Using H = 4.79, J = 4.76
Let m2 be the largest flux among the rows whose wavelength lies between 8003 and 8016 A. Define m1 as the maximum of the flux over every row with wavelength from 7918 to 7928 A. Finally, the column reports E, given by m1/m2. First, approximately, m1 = 4.64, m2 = 5.01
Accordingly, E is 0.926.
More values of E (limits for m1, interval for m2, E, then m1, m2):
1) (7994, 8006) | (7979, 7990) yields 0.988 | 4.88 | 4.94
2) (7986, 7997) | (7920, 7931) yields 1.091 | 5.06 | 4.64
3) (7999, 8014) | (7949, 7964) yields 1.035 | 5.01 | 4.84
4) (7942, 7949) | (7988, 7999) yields 0.911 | 4.61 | 5.06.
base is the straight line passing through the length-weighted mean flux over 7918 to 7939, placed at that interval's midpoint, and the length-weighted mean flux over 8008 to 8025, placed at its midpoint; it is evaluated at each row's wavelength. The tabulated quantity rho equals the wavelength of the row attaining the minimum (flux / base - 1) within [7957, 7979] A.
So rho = 7965.06 A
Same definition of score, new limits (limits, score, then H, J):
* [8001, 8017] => 0.33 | 4.72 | 4.39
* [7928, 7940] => 0.15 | 4.39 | 4.24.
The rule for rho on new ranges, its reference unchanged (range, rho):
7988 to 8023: 8014.73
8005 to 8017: 8014.73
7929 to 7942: 7930.28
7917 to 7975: 7930.28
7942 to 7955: 7946.74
